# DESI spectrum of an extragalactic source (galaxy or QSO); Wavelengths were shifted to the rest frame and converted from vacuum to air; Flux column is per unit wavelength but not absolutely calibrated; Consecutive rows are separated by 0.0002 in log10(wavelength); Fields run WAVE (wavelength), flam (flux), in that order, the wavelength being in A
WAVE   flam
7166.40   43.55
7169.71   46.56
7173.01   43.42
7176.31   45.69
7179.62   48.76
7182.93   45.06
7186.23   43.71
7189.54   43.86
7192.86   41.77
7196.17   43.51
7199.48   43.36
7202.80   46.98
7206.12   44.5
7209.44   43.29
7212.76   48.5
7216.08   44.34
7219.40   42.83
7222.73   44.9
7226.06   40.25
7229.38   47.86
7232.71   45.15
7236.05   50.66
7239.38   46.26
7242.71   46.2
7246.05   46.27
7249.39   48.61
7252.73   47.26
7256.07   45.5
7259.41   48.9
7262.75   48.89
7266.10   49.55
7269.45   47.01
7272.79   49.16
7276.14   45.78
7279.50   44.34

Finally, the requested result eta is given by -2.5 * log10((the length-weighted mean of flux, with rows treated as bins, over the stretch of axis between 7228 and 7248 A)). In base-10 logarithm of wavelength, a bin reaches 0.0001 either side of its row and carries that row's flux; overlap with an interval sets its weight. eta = -4.18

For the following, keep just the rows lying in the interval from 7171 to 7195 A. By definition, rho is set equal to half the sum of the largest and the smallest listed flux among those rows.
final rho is 45.3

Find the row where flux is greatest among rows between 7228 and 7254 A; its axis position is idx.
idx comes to 7236.05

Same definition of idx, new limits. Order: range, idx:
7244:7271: 7266.10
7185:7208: 7202.80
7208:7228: 7212.76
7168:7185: 7179.62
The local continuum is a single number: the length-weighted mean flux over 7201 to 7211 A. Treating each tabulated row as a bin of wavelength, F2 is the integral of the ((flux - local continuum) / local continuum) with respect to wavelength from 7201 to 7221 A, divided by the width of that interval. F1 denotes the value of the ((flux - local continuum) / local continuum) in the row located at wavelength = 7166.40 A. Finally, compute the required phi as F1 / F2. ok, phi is -7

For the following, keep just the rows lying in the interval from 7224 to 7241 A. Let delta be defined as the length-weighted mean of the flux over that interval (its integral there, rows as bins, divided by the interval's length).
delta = 46.0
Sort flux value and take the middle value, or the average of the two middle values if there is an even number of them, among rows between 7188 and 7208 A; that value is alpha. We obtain 43.7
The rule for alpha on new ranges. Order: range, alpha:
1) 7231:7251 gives 46.3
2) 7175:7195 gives 44.5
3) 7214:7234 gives 44.6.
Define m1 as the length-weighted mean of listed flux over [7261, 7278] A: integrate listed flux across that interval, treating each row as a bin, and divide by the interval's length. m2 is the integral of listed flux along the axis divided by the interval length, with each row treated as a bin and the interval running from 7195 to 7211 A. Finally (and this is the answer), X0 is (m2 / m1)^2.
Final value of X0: 0.853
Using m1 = 48.0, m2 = 44.35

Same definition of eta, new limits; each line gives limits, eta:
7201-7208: -4.15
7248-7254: -4.20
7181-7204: -4.11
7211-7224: -4.14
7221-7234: -4.12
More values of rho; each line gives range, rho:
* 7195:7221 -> 45.7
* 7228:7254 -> 47.9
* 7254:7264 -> 47.2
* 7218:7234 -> 44.1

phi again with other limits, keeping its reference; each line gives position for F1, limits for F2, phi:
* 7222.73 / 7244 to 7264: 0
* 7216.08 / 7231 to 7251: 0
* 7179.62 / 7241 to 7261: 2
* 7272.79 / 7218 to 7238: 10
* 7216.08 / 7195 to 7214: -6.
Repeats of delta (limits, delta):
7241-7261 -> 47.1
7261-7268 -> 49.1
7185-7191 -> 43.8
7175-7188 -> 45.8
